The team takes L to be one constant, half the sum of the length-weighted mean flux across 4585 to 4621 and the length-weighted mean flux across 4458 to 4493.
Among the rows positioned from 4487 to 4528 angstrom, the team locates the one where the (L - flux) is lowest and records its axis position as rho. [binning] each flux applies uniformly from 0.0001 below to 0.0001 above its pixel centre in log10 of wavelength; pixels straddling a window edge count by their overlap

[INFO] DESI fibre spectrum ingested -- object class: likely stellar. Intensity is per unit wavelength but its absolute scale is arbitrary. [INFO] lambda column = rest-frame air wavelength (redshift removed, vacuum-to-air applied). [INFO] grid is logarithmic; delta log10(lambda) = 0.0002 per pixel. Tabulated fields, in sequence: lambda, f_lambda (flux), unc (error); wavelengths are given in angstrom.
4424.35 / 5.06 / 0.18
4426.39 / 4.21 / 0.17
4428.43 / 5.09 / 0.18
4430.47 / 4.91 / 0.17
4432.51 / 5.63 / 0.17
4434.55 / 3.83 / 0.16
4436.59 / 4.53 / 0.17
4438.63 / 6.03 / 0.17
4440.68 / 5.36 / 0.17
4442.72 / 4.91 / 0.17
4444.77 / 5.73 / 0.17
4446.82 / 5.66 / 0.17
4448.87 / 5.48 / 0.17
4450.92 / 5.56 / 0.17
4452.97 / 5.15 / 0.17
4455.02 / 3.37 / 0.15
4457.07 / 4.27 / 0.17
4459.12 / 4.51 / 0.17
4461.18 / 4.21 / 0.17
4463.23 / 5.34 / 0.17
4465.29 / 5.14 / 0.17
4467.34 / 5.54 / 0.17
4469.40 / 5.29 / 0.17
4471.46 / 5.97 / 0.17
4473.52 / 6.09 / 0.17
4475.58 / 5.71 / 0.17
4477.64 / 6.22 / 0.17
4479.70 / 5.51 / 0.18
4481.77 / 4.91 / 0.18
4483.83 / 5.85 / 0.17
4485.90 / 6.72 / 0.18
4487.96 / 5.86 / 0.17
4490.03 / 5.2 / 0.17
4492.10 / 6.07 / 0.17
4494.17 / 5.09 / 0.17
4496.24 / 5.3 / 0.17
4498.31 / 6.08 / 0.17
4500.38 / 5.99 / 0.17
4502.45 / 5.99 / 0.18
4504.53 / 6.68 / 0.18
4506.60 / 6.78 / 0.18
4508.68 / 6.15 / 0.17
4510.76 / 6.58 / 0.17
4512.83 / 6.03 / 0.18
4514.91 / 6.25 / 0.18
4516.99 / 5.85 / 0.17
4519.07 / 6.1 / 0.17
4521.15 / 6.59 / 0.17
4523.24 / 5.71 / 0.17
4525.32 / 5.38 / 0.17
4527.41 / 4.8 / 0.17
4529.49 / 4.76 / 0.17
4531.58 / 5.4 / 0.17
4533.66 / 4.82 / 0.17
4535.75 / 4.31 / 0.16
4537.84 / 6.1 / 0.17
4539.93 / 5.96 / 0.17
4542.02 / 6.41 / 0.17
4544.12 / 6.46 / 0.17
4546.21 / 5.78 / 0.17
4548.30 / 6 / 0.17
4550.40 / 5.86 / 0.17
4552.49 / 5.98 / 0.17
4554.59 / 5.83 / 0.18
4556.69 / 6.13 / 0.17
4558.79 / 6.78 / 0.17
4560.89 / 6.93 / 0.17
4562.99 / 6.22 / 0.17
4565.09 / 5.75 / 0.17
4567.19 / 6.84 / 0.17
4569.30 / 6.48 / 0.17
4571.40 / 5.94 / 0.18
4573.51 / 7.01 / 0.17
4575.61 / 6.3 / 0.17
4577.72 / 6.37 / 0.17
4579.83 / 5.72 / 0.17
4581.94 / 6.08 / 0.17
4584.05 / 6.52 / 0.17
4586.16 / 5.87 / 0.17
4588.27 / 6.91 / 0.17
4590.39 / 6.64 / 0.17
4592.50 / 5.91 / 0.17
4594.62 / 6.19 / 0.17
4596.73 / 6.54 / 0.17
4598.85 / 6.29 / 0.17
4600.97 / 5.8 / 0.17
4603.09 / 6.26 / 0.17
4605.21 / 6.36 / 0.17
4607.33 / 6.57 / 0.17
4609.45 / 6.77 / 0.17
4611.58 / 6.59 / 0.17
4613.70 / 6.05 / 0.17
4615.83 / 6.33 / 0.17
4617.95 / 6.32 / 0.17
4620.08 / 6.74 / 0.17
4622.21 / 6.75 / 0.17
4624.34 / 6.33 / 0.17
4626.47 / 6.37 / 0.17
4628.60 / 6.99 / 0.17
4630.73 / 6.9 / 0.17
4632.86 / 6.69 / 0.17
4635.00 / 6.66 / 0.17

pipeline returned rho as 4506.60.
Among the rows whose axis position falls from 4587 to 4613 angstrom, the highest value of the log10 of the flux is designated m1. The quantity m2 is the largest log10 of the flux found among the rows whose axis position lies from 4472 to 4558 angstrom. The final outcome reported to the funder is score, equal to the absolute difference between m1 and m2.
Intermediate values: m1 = 0.839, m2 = 0.831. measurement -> 0.01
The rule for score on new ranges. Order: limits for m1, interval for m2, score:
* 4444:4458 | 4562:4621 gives 0.09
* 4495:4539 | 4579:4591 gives 0.01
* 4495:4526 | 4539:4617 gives 0.01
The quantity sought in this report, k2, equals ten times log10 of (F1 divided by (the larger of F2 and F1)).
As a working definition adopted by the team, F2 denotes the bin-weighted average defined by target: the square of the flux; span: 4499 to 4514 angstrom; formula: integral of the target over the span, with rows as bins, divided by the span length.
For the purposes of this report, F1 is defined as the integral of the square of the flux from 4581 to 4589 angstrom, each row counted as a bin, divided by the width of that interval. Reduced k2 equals 0.0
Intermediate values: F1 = 40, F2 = 40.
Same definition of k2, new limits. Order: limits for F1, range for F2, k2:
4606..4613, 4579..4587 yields 0.0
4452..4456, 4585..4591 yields -3.5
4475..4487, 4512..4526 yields -0.2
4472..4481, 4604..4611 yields -1.0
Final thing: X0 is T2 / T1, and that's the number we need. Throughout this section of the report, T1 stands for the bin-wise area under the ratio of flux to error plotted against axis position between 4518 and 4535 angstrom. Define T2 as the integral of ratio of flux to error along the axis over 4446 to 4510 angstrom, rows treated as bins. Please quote 3.81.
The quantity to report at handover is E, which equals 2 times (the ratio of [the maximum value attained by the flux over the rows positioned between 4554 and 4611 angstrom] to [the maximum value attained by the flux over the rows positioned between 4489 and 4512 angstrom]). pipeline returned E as 2.07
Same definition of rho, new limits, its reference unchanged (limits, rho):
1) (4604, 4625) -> 4609.45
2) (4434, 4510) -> 4506.60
